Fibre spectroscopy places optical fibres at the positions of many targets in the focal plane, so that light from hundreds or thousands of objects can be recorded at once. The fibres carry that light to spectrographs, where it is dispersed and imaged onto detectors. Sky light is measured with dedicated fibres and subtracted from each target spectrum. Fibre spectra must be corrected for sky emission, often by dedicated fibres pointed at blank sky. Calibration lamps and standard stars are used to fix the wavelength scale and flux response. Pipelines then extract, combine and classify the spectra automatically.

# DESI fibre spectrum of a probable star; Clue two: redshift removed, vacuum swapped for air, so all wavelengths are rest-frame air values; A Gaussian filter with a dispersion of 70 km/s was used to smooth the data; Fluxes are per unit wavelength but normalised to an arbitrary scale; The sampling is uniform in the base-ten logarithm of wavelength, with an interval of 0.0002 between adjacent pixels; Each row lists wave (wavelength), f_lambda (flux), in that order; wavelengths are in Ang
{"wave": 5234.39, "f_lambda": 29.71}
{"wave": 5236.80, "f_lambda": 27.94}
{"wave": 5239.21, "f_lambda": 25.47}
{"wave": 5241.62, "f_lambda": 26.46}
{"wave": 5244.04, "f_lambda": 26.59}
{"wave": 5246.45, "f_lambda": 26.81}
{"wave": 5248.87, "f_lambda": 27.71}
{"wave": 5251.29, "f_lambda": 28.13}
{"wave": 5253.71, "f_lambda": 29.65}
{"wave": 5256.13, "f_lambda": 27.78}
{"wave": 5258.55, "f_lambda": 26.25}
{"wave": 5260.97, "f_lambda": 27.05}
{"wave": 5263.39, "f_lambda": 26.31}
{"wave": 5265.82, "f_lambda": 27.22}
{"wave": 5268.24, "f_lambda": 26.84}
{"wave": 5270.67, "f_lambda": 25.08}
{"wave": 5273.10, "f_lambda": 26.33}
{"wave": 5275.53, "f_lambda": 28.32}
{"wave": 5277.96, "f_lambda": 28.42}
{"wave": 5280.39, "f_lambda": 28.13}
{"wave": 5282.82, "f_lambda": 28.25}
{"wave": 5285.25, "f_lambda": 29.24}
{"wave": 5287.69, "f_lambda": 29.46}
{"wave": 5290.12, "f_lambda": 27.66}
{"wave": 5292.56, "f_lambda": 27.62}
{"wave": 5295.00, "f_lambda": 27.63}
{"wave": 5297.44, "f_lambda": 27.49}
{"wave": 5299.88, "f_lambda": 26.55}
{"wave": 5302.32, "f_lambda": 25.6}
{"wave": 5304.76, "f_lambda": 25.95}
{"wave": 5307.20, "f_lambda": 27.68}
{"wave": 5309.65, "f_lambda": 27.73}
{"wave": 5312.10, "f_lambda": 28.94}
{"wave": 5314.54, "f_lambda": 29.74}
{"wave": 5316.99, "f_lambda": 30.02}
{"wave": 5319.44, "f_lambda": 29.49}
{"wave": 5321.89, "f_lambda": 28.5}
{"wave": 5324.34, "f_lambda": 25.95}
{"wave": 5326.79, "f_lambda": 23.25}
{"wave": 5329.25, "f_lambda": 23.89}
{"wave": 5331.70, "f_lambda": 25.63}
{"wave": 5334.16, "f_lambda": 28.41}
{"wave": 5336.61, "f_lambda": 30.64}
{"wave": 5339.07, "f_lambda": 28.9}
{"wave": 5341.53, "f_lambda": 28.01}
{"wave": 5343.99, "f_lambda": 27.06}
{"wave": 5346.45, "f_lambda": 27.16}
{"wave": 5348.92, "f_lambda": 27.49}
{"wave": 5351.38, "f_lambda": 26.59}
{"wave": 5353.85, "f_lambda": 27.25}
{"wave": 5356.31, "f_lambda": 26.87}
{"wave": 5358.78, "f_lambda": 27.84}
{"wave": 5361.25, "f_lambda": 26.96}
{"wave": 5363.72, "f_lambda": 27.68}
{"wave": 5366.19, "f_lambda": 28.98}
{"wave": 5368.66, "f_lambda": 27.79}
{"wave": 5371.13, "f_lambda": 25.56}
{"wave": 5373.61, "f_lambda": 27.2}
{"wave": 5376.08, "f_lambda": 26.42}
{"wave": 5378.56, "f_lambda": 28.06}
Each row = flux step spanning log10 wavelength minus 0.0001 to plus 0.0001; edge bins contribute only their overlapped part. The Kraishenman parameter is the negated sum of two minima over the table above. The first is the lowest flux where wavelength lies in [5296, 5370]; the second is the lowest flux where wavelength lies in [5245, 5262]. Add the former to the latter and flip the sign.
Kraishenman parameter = -49.5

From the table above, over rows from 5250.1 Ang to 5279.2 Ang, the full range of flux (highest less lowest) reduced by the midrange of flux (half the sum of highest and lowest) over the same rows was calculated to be -22.8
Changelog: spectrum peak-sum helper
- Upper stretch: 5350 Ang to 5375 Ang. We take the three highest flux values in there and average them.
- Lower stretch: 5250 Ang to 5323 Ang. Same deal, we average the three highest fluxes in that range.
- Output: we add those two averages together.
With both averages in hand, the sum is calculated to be 58.0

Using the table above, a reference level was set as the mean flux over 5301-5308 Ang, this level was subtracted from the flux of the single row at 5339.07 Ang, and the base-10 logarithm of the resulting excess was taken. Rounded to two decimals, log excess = 0.40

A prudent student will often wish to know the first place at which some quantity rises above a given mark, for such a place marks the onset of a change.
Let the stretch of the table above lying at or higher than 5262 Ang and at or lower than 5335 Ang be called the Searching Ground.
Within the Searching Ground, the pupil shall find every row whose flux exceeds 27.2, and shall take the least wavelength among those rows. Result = 5265.82 Ang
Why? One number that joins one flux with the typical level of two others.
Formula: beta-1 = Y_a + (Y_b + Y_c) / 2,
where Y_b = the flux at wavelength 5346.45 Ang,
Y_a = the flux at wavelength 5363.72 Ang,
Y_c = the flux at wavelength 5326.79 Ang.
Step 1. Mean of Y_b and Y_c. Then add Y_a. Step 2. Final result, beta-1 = 52.9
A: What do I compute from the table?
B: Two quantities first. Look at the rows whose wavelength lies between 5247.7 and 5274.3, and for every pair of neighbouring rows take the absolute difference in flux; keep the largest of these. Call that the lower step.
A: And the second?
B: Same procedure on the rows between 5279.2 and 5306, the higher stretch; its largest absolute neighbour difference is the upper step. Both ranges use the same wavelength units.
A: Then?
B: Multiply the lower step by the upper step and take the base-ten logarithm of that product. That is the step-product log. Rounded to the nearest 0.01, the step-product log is 0.53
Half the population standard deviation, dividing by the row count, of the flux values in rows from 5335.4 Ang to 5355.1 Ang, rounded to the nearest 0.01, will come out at 0.61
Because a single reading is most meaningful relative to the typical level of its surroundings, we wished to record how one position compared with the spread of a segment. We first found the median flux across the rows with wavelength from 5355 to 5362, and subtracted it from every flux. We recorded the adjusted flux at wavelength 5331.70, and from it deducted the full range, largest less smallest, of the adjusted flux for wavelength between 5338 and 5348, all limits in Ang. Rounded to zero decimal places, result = -3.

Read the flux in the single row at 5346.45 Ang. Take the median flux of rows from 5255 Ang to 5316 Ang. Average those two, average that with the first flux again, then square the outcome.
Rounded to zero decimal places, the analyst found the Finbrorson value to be 744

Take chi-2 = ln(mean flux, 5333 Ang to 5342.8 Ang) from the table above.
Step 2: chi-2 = 3.37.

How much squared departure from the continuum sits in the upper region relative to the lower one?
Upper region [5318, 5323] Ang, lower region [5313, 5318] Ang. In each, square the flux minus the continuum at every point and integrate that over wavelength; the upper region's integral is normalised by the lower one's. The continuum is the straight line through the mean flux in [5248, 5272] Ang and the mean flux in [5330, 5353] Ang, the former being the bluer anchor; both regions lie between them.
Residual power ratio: 0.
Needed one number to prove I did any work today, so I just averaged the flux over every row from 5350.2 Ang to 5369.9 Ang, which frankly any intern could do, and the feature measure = 27.50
